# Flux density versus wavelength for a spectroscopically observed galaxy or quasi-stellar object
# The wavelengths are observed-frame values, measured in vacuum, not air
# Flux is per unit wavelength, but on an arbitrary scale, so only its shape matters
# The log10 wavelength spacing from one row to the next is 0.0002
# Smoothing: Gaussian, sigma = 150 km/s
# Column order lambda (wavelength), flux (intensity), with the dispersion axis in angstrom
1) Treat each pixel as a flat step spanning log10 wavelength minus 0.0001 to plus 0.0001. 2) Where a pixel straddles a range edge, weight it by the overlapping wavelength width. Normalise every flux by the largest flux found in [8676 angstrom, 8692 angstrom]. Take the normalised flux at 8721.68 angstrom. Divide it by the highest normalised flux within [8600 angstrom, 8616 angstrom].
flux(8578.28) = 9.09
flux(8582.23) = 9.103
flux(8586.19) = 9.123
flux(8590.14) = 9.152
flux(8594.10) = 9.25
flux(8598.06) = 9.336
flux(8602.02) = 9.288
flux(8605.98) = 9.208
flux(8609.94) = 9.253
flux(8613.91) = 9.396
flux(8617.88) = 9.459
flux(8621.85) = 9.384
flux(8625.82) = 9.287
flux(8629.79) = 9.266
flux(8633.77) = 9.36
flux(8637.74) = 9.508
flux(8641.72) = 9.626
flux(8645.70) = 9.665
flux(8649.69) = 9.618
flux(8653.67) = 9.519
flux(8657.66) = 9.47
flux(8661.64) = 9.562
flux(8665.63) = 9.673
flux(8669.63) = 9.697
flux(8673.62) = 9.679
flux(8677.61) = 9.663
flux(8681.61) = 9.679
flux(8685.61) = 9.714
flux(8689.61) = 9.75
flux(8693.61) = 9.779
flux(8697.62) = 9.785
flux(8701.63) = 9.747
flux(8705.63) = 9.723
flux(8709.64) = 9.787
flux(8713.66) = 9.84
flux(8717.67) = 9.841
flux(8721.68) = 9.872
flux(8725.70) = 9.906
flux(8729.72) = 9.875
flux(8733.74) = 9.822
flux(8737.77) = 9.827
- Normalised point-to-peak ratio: 1.05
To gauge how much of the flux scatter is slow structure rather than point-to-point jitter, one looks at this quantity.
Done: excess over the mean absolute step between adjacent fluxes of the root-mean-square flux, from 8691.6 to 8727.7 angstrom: 9.78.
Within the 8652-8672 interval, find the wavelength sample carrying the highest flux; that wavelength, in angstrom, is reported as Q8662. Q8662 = 8669.63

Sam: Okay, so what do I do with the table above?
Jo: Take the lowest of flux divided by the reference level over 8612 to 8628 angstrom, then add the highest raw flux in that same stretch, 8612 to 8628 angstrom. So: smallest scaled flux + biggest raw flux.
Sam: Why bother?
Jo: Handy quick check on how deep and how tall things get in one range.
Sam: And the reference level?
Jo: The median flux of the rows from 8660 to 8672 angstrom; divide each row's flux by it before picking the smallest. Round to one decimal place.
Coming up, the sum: 10.4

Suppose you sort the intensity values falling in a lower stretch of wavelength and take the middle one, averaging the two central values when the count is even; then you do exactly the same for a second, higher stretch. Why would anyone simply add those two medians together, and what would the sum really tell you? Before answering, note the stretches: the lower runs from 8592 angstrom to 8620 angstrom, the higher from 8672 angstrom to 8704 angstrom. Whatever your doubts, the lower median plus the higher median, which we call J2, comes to 19.0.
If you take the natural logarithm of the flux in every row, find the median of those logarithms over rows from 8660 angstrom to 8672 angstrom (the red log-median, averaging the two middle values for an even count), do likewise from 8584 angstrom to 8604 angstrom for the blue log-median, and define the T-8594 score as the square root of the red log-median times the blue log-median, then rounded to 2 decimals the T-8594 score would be 2.25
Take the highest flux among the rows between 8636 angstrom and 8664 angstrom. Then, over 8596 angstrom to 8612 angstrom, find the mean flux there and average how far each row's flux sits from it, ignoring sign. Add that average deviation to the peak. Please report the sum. 9.71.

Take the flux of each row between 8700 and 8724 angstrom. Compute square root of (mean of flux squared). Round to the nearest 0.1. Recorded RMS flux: 9.8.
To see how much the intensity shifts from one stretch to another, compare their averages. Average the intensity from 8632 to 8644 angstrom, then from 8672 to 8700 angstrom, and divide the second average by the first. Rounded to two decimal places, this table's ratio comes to 1.02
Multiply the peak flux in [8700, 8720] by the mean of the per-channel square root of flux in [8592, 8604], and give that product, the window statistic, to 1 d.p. 30.0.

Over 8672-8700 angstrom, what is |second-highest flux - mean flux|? 0.058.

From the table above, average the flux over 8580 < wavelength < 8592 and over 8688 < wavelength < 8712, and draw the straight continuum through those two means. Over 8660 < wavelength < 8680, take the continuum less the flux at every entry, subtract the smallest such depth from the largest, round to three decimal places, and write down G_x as 0.090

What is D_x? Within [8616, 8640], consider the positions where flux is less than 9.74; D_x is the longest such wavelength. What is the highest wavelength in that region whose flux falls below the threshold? 8637.74 angstrom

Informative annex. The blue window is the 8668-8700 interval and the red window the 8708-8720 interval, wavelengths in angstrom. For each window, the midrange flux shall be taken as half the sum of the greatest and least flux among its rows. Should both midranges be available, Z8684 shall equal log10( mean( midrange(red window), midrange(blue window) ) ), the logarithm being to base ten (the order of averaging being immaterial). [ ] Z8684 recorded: 0.990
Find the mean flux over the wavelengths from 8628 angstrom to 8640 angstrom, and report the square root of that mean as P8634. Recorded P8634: 3.06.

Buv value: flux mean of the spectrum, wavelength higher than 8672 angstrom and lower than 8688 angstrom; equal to 9.7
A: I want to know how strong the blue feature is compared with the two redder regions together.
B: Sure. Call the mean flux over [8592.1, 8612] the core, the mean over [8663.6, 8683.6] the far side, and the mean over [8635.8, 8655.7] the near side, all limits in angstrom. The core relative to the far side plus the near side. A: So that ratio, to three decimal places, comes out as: 0.481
